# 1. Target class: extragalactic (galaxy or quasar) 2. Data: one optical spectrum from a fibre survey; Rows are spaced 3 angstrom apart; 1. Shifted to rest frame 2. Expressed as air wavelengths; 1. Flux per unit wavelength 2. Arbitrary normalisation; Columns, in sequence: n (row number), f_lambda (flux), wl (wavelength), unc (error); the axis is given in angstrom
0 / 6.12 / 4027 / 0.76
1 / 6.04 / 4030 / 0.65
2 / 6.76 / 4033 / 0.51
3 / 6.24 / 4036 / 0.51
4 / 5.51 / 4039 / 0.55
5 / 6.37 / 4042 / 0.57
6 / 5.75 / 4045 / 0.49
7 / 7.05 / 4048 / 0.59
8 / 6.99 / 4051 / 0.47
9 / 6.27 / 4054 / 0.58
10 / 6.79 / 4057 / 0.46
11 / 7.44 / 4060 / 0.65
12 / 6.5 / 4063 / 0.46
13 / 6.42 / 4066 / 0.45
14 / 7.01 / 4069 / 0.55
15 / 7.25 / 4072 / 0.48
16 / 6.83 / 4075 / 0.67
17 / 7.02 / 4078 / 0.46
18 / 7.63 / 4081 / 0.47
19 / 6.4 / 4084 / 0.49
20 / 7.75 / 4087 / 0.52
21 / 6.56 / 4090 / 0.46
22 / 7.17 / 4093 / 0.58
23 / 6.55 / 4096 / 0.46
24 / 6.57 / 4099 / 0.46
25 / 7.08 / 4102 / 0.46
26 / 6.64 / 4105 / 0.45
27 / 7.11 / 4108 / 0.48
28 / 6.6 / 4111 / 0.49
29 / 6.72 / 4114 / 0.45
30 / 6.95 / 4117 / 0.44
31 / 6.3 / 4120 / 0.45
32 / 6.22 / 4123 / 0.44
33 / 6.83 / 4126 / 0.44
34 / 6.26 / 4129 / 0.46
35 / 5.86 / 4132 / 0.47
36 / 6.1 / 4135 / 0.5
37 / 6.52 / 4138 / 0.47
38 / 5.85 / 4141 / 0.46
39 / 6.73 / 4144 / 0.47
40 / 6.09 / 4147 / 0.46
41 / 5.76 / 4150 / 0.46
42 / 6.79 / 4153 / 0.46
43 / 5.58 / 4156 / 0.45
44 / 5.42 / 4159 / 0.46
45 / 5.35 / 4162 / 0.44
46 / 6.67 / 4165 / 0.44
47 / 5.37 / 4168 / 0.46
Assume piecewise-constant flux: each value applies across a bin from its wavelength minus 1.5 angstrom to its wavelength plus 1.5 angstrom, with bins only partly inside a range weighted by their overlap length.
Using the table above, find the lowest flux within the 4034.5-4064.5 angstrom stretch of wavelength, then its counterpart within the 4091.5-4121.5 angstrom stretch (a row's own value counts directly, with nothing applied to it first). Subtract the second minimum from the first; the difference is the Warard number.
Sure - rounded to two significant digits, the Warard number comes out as -0.79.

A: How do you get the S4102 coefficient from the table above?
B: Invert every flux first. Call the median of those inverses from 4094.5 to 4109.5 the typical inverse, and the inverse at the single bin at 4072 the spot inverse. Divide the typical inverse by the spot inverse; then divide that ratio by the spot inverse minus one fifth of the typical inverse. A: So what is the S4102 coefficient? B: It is 10.1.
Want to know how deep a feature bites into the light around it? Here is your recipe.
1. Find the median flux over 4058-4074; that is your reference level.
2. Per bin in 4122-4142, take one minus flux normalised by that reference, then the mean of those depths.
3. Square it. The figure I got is 0.012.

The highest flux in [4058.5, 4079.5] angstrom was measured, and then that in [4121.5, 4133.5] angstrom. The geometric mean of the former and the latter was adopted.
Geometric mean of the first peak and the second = 7.1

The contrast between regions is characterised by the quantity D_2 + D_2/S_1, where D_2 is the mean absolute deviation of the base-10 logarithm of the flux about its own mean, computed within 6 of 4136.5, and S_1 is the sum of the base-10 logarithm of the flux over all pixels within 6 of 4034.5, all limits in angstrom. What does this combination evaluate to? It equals 0.021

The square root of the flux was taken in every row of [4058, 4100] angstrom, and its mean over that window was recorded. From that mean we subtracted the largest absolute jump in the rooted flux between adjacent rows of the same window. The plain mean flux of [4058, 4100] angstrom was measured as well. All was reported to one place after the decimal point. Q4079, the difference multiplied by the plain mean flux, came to 16.5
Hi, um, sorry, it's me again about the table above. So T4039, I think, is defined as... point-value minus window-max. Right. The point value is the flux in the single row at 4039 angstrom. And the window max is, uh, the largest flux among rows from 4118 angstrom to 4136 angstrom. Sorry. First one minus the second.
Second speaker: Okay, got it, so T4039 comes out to -1.3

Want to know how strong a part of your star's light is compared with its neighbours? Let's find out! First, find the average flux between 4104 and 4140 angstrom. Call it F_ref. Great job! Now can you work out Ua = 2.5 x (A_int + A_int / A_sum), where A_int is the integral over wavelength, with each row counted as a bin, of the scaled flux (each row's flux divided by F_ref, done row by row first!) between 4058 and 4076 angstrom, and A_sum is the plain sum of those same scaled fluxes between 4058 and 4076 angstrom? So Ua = 55.3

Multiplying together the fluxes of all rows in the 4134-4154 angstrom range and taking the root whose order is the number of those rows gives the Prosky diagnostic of 6.3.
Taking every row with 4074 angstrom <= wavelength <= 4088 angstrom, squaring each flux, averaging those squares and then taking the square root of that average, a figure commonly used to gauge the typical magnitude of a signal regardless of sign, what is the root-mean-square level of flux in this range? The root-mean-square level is 7.14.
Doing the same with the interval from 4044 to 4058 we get 6.59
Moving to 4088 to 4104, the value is 6.79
